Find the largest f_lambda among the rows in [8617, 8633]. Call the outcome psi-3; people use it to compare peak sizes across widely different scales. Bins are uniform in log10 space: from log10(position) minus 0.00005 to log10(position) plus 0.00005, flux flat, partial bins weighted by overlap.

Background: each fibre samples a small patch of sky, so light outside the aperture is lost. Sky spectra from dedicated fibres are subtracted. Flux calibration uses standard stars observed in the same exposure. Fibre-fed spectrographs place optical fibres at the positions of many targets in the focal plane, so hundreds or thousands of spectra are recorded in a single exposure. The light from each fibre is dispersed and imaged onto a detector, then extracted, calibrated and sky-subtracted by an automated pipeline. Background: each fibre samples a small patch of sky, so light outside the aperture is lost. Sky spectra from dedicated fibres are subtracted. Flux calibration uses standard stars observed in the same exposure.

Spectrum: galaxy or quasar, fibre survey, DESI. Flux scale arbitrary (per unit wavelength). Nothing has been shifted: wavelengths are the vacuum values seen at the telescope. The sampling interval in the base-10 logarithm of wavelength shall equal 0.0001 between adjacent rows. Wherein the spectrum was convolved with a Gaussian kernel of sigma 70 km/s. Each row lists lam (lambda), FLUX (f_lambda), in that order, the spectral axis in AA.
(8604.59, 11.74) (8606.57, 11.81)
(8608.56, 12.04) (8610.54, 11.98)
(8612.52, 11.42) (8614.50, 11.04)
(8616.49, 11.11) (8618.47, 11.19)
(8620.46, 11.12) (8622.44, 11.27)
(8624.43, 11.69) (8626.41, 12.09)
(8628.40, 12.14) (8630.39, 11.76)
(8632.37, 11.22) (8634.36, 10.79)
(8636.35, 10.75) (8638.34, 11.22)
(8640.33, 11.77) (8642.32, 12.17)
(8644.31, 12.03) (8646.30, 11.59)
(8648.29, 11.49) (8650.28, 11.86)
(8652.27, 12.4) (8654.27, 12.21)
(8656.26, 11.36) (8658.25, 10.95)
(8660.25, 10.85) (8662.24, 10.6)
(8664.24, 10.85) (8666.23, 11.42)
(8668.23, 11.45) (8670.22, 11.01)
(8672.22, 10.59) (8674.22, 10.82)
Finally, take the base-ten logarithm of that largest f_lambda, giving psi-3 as 1.084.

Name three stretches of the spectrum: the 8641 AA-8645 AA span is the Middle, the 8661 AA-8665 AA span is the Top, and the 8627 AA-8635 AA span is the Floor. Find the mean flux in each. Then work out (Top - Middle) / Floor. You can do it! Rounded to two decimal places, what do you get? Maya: -0.12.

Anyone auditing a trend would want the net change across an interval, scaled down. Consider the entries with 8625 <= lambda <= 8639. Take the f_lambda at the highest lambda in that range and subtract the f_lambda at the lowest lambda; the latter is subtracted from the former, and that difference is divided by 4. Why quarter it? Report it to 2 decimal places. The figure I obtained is -0.22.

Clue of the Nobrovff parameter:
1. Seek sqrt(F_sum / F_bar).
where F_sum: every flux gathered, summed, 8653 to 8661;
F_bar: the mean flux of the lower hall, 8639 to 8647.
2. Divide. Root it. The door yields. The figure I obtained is 1.95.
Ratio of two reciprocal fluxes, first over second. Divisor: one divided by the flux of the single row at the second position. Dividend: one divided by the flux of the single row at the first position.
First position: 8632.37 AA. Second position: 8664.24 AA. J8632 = 0.97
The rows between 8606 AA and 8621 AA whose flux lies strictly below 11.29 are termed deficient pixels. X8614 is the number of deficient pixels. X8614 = 4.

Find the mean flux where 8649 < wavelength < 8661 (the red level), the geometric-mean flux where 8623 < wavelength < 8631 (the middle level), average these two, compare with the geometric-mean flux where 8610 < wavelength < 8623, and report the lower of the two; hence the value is 11.3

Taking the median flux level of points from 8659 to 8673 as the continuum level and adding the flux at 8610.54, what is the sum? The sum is 22.8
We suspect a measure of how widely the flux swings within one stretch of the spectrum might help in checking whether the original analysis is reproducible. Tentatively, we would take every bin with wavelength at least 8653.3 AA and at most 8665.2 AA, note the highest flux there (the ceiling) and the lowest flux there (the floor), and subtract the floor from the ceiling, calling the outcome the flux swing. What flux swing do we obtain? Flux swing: 1.6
